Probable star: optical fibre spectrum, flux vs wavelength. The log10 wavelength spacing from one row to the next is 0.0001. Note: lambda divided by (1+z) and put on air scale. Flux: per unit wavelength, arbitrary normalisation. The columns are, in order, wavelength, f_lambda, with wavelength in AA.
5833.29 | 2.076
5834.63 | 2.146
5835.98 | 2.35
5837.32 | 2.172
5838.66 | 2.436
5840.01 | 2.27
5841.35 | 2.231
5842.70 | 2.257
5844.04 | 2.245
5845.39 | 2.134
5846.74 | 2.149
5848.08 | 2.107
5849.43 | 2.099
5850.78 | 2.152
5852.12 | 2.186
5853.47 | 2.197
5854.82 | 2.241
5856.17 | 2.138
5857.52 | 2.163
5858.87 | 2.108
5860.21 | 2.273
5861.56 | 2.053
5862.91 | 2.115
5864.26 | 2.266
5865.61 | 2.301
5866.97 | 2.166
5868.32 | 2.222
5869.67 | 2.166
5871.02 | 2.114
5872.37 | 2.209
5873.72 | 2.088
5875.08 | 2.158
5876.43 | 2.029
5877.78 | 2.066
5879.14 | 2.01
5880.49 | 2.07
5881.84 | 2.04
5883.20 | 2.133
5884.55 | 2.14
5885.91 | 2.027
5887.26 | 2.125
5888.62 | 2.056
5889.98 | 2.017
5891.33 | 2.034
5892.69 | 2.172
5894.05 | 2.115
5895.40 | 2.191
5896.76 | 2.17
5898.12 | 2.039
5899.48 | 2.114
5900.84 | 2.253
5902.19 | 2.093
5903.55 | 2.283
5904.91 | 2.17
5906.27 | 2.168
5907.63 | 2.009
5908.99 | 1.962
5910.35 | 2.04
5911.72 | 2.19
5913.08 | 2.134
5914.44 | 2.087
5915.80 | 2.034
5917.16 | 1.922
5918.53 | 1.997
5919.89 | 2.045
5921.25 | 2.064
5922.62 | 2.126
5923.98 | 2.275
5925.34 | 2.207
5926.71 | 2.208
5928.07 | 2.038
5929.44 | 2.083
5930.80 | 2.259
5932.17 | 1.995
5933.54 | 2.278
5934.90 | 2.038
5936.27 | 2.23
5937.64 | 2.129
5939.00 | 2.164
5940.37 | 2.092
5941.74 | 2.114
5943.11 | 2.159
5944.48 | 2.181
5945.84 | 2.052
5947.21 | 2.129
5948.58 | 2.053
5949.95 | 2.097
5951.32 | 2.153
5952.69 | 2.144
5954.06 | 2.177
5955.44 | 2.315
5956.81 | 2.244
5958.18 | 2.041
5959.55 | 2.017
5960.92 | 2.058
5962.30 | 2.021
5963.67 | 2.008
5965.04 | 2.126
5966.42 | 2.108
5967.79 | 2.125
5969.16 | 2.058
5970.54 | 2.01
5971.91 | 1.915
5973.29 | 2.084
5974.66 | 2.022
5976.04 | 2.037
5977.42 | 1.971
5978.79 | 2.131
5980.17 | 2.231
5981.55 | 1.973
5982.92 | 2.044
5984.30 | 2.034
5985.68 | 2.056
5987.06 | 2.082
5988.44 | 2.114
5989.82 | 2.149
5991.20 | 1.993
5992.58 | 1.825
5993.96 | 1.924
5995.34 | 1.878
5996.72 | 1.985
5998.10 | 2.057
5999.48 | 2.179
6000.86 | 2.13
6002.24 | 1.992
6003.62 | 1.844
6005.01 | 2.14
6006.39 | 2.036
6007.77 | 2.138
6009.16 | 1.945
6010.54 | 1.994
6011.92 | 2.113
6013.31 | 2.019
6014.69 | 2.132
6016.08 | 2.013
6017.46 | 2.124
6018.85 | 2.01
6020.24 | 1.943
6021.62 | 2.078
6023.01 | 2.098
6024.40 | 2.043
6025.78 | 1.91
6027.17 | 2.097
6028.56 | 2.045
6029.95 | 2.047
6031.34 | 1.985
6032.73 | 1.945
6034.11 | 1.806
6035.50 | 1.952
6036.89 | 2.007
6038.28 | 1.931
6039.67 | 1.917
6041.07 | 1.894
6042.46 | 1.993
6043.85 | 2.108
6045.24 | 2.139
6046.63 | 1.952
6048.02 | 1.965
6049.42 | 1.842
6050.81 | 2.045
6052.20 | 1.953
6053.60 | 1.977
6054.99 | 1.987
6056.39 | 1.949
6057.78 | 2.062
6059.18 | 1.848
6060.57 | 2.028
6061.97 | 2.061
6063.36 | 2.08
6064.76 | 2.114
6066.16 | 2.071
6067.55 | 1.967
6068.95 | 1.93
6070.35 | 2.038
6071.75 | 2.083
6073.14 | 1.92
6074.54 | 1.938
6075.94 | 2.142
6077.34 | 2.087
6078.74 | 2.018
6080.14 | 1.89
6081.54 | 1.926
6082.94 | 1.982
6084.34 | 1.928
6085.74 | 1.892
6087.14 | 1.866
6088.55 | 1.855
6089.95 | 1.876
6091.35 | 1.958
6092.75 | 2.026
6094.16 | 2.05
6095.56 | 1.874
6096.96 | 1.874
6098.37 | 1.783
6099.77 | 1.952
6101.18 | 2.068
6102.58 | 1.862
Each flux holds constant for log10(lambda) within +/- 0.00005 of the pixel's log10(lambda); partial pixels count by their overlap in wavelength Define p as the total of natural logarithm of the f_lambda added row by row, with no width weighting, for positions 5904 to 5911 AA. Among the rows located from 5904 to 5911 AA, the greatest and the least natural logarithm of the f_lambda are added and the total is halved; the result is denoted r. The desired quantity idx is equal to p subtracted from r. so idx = -2.91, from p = 3.63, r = 0.724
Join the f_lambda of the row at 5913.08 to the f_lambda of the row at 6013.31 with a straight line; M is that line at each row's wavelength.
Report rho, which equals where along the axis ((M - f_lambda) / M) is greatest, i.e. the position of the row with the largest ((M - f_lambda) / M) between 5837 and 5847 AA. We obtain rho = 5845.39 AA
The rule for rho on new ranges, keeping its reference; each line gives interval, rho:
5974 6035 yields 5992.58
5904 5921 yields 5917.16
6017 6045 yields 6034.11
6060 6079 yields 6073.14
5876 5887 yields 5879.14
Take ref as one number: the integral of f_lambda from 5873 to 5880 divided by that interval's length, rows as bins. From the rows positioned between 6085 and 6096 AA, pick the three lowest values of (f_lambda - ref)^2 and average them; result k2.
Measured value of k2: 0.0050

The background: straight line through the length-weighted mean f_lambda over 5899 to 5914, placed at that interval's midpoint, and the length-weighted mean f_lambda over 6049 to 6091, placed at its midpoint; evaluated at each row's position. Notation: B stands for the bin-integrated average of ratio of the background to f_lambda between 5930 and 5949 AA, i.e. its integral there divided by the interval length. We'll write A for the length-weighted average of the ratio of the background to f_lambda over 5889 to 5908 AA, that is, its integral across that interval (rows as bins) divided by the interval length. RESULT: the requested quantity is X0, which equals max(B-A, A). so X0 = 1.00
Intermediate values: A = 1.00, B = 0.98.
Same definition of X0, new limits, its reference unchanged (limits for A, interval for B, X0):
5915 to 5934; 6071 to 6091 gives 1.00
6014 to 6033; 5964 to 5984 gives 0.99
